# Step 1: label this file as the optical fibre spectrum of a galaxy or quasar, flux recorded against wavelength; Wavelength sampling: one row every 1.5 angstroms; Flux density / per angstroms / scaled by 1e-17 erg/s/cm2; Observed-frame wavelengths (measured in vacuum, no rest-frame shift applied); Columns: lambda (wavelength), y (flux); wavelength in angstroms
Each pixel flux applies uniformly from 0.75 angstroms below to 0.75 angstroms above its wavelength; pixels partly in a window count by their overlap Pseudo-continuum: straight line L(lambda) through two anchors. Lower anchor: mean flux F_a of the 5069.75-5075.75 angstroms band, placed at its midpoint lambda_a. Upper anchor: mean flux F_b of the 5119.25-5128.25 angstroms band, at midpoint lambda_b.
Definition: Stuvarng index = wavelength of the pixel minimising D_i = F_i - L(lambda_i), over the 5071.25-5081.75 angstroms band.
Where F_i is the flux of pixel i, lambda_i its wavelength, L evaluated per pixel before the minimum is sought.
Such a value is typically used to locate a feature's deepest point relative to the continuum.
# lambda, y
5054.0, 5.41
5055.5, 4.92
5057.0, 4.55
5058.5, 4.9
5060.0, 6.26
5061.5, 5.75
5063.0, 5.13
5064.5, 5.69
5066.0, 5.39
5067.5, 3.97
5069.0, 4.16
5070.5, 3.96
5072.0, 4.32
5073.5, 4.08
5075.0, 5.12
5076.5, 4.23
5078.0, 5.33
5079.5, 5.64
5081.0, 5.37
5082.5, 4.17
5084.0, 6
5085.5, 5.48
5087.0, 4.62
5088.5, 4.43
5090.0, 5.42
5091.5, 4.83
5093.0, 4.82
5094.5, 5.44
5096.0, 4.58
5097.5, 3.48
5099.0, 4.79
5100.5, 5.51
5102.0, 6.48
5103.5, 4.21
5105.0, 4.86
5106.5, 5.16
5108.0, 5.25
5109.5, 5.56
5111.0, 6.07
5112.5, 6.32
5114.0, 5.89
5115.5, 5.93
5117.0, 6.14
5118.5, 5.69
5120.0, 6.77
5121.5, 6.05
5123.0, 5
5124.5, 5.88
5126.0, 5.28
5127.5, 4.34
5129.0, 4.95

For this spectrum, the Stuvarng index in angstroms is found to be 5073.5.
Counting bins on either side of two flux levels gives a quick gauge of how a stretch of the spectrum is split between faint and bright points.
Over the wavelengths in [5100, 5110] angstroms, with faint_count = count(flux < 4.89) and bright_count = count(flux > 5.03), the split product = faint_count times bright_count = 10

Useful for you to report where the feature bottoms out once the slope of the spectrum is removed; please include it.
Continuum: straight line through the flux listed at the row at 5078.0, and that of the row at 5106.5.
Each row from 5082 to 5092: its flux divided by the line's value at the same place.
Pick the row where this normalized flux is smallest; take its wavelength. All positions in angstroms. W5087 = 5082.5 angstroms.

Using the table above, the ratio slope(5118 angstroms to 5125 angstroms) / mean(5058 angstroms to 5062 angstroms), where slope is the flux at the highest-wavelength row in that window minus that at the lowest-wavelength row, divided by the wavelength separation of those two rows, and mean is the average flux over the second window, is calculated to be 0.01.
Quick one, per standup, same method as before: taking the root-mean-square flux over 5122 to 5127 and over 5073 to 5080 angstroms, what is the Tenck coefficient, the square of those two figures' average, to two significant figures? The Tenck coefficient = 27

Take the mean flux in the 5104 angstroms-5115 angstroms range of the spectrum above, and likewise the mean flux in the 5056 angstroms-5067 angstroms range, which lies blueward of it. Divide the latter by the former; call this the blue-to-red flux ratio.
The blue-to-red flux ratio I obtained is 0.96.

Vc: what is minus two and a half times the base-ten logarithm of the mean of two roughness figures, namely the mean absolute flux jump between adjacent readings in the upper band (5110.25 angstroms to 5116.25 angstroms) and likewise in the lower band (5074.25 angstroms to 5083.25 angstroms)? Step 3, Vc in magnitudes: 0.76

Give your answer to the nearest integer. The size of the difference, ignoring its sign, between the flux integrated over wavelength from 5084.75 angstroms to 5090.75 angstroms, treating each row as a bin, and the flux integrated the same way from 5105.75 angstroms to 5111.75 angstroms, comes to 3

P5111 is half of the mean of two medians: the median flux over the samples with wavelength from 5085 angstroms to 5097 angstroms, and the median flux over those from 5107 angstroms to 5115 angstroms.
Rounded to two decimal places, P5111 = 2.68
